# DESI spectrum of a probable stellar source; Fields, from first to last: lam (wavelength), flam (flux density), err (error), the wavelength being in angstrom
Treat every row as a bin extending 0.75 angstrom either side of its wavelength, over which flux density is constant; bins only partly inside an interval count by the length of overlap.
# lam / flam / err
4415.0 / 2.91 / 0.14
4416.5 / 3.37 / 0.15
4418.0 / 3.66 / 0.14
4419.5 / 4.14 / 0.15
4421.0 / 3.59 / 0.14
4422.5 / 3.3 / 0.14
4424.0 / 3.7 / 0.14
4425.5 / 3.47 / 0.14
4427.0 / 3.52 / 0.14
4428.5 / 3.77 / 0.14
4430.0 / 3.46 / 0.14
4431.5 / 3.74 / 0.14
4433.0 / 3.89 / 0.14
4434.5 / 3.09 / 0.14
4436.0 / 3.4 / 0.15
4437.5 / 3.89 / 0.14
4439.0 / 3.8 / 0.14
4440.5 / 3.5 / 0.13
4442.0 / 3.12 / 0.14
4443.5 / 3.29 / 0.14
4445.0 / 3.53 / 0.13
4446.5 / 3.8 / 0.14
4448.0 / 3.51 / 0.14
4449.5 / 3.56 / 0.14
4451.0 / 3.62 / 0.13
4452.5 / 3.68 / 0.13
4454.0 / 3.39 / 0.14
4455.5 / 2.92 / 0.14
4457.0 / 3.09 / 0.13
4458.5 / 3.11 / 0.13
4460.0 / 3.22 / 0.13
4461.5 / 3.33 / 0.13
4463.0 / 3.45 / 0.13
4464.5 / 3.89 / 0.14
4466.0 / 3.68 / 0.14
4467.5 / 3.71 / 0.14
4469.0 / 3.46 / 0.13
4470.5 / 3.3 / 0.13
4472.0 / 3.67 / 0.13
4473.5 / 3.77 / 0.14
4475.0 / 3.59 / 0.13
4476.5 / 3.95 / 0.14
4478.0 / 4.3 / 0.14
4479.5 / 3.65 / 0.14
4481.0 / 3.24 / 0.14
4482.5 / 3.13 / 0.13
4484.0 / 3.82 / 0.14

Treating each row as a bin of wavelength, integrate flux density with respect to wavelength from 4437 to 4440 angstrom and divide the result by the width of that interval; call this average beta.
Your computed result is 3.8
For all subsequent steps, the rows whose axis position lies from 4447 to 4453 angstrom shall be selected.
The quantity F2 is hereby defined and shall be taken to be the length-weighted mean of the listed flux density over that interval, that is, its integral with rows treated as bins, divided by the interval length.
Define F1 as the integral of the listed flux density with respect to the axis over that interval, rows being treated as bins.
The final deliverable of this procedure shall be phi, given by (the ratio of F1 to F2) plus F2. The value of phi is 9.60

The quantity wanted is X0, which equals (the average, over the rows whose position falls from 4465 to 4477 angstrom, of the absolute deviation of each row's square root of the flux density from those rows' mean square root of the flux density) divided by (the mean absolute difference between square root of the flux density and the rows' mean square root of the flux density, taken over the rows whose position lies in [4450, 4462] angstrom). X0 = 0.7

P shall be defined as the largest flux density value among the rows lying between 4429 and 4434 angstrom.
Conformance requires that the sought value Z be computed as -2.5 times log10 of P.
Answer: -1.47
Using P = 3.89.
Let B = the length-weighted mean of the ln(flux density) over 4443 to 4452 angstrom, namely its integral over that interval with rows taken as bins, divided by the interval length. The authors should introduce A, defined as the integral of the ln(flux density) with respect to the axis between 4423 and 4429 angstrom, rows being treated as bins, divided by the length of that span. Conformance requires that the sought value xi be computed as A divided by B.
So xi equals 1.007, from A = 1.28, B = 1.27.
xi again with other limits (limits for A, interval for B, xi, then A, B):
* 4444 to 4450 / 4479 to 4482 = 1.045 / 1.28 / 1.22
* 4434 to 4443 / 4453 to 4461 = 1.078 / 1.24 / 1.15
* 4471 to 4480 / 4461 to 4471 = 1.054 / 1.34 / 1.27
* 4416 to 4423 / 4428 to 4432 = 0.995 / 1.29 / 1.29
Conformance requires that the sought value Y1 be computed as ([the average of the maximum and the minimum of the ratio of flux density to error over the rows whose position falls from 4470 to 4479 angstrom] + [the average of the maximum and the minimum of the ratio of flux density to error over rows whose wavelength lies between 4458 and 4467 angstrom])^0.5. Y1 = 7.34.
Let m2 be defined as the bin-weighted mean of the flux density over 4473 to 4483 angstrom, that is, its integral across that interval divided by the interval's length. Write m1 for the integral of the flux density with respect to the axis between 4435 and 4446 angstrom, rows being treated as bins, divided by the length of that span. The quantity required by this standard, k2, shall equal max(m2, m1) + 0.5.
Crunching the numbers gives 4.17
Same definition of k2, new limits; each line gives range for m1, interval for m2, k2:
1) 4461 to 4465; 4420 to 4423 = 4.05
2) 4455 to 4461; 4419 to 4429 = 4.13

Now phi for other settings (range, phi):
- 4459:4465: 9.44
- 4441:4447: 9.42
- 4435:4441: 9.63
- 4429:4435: 9.57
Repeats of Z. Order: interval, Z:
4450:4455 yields -1.41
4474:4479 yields -1.58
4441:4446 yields -1.37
